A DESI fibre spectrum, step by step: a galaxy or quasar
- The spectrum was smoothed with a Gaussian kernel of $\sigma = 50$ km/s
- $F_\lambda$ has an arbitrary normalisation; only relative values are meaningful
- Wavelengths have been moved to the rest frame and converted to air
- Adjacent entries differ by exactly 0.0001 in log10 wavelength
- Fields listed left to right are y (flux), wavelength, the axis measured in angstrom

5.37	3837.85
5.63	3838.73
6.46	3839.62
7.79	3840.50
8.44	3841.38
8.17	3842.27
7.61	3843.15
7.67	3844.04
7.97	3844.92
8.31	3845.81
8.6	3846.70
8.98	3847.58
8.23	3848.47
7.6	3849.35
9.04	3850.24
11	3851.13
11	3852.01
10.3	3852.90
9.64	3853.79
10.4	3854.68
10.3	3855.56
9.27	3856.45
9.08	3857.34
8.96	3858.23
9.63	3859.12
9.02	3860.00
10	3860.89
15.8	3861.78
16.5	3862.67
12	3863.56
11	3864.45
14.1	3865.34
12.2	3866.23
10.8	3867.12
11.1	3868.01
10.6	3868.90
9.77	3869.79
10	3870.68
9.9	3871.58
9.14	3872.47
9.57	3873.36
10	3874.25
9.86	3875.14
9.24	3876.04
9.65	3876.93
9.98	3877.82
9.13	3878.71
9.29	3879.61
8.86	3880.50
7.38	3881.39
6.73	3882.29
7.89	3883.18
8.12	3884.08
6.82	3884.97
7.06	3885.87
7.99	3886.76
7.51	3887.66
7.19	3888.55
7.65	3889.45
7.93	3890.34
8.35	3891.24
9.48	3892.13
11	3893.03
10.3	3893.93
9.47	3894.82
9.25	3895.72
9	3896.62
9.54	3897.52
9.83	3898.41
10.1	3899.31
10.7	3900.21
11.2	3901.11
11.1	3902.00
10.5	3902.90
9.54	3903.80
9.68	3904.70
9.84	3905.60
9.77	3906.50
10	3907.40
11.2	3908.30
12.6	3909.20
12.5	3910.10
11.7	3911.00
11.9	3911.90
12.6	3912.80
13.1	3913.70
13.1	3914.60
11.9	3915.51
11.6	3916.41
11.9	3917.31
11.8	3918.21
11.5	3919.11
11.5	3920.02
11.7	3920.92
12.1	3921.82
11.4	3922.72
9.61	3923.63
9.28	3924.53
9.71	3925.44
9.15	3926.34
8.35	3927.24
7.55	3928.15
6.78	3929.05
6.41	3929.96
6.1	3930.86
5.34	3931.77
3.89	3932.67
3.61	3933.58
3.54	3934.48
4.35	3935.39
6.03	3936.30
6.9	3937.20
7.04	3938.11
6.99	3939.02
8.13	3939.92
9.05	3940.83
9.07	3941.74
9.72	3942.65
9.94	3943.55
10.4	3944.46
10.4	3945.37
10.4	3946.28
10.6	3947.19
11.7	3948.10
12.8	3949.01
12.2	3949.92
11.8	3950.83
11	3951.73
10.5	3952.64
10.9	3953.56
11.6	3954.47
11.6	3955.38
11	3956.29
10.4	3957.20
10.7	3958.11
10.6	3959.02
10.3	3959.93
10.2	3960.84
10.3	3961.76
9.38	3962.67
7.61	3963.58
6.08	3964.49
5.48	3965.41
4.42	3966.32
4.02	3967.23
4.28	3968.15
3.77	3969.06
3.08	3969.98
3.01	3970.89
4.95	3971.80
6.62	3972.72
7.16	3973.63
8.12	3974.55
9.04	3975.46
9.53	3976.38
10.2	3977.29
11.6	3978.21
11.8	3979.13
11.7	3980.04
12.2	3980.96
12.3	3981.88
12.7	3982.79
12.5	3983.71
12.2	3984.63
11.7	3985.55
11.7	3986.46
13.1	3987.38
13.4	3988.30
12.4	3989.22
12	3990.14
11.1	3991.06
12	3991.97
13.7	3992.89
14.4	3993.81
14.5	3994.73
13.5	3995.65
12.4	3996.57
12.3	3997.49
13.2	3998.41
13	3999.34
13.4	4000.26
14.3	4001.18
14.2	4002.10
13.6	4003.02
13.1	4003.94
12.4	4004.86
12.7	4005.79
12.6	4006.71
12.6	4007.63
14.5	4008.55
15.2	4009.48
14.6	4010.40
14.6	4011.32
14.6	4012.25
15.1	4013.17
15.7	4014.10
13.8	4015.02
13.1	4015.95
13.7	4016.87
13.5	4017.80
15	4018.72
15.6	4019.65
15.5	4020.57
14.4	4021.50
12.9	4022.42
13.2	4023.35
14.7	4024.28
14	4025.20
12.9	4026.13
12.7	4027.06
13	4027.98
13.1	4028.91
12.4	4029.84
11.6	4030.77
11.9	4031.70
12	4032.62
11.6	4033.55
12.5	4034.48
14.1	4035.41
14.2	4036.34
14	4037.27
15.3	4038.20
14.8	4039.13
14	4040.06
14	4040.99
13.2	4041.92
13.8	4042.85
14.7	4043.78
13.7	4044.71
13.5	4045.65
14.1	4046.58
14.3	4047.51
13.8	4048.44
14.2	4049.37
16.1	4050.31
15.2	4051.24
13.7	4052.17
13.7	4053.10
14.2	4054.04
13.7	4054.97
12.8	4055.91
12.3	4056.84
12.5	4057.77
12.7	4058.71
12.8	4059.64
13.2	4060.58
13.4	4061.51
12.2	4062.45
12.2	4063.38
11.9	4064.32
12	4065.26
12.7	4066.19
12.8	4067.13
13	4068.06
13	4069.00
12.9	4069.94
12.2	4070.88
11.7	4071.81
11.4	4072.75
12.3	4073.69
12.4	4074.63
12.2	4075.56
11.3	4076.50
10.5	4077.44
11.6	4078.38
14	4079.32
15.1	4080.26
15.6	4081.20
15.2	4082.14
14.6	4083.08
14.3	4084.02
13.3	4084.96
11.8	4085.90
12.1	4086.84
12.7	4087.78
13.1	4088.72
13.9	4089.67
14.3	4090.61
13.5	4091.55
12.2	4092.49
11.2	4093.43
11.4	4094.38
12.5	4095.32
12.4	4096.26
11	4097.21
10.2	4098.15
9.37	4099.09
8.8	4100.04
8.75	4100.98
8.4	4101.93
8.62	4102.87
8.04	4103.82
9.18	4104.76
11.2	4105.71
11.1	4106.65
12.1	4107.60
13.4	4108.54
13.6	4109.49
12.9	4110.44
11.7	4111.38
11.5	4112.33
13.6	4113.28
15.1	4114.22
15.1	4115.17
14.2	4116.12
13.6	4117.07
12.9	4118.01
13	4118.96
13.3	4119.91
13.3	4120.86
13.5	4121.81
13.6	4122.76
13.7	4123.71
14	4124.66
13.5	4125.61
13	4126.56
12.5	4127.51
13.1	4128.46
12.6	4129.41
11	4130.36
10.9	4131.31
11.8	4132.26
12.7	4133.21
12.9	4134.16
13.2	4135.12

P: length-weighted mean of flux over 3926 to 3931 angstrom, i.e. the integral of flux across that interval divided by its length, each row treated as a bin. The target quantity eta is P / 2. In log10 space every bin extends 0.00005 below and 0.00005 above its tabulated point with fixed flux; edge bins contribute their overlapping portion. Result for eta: 3.72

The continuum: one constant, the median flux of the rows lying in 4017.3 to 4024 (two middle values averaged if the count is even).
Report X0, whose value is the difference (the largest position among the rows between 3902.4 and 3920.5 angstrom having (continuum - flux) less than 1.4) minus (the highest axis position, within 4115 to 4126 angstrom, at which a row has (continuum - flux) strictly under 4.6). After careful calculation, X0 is -211.0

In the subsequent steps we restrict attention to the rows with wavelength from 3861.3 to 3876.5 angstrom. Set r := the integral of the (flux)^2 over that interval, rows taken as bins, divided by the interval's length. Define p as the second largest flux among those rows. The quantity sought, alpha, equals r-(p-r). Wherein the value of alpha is 247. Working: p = 15.8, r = 131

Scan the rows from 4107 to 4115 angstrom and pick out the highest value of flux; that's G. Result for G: 15.1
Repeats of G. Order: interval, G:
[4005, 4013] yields 15.2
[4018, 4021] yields 15.6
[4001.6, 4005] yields 14.2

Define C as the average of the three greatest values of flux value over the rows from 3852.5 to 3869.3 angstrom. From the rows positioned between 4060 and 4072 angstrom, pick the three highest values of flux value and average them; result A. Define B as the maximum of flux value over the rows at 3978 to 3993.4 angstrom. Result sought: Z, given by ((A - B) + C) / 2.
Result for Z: 7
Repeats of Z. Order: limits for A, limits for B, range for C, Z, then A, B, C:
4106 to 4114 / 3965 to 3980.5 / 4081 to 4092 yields 8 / 13.5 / 11.8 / 15.13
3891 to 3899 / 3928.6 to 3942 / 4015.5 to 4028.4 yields 8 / 10.4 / 9.07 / 15.37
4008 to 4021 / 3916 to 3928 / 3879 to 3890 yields 6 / 15.6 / 12.1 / 8.76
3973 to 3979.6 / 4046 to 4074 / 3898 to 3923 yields 4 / 11.2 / 16.1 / 12.93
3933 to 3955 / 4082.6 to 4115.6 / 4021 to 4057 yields 6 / 12.3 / 15.1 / 15.53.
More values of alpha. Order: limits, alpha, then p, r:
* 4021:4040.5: 341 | 14.8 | 178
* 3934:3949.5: 150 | 11.7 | 81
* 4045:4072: 336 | 15.2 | 176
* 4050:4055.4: 401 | 15.2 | 208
